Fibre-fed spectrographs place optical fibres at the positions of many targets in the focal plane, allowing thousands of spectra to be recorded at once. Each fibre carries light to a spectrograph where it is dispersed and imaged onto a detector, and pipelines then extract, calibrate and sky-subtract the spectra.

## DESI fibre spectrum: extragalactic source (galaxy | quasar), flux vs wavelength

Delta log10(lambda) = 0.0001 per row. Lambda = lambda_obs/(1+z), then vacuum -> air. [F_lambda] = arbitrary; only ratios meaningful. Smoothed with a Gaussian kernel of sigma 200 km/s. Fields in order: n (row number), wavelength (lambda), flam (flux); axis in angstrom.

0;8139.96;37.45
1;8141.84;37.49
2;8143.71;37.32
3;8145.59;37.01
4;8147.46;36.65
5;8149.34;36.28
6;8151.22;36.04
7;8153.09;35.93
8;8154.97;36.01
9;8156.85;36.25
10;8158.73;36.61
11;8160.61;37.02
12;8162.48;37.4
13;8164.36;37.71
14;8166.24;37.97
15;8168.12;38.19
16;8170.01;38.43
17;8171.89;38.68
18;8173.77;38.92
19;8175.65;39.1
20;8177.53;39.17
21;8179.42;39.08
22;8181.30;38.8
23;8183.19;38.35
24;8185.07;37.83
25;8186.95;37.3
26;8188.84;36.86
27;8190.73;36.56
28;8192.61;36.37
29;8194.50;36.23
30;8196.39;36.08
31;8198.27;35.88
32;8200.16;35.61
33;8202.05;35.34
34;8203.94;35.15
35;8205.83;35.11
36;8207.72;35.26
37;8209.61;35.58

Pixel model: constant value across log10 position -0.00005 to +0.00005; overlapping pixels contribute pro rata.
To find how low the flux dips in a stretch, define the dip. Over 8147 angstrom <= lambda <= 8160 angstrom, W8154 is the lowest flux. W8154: 35.93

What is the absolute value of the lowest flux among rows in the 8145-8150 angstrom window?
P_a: 36.3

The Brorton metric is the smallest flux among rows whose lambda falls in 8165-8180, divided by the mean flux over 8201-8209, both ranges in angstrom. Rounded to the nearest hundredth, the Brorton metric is 1.08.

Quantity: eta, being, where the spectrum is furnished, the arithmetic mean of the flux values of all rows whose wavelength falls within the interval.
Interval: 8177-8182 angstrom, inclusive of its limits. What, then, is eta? 39.0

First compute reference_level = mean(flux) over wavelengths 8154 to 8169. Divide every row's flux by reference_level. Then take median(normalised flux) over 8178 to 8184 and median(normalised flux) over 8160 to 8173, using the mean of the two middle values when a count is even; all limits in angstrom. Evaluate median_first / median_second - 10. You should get -8.98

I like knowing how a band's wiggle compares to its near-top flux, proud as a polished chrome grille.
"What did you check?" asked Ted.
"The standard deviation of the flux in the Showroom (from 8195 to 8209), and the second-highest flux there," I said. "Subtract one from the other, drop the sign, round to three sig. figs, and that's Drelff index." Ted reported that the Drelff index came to 35.5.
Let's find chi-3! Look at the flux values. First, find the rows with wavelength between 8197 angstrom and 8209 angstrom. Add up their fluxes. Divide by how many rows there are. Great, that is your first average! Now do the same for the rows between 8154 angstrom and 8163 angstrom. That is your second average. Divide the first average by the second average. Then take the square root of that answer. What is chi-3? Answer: 0.983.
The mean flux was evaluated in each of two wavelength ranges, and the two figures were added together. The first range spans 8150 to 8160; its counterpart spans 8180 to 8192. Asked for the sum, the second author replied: 73.8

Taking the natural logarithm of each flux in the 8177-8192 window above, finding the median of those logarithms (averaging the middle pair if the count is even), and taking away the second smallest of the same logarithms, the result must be 0.033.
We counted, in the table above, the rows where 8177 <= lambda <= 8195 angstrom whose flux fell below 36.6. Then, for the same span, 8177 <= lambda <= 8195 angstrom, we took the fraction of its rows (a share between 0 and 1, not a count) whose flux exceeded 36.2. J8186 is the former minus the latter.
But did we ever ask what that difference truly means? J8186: 2.0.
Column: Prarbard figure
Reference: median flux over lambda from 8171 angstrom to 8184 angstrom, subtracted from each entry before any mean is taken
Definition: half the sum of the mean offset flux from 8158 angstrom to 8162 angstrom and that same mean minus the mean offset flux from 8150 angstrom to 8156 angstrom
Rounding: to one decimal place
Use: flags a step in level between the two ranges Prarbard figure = -0.6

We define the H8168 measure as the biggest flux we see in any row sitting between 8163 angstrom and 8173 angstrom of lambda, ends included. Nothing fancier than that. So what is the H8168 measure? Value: 38.68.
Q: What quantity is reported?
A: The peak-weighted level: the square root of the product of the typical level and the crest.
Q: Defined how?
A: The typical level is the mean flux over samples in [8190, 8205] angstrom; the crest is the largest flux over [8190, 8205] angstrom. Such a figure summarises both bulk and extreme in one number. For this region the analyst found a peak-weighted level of 36.2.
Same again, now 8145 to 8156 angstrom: 36.7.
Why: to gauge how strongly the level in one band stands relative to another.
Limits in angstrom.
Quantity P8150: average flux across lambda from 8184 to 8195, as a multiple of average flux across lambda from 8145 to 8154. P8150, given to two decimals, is 1.01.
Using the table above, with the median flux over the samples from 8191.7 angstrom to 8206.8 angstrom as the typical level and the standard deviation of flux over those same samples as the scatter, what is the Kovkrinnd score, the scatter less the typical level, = -35.3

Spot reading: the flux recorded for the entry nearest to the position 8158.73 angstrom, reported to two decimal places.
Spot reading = 36.61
